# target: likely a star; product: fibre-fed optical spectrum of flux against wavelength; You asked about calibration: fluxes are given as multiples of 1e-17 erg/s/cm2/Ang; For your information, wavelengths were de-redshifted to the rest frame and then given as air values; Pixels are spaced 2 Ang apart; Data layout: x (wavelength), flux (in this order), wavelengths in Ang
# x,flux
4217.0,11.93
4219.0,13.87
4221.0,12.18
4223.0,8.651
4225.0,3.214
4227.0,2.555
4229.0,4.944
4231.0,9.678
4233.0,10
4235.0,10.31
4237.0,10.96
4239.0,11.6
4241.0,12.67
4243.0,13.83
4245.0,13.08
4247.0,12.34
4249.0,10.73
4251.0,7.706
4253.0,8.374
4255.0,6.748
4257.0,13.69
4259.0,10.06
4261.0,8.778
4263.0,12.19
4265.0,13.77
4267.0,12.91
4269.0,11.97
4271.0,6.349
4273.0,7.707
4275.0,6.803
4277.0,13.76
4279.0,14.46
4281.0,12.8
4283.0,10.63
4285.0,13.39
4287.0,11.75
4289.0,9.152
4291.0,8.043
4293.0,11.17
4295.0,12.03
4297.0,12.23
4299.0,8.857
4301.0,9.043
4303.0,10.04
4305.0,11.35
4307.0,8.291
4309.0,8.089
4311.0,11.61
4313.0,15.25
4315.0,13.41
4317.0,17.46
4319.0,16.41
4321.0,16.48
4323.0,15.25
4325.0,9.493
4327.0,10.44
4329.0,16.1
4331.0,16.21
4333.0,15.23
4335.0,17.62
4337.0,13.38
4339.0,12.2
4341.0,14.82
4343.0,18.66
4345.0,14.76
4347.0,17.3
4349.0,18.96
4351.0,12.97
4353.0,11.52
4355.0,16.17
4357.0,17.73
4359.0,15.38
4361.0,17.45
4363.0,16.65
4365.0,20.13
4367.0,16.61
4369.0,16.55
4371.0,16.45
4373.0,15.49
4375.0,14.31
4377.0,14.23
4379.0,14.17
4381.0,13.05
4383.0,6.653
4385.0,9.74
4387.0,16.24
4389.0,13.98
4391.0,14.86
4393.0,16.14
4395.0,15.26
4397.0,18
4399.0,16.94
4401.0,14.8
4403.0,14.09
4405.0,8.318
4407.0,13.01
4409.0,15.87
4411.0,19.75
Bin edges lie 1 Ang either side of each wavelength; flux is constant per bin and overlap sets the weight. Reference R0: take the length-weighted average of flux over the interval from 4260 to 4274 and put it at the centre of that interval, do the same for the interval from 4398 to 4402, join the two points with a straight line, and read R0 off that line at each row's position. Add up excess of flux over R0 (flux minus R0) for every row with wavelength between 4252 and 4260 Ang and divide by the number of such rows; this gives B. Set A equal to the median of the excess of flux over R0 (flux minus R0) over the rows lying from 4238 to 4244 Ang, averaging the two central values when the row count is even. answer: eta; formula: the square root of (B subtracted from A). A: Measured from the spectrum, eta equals 1.9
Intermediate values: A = 3.19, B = -0.4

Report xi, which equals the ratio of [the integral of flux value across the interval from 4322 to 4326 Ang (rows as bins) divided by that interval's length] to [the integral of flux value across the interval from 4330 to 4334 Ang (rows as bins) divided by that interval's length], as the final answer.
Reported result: 0.8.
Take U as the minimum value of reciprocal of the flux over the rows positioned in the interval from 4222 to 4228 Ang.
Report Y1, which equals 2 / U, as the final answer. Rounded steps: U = 0.116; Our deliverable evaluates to 17.3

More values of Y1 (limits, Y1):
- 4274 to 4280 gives 28.9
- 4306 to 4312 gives 23.2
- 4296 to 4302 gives 24.5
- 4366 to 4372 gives 33.2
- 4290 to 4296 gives 24.1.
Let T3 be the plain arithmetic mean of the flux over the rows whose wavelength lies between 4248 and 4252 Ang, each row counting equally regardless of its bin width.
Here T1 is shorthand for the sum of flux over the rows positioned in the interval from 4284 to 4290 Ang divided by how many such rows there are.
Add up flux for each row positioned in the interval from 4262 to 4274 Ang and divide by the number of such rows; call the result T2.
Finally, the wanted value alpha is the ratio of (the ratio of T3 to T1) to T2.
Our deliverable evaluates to 0.07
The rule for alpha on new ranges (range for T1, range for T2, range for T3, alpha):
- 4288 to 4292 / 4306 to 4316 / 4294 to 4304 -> 0.11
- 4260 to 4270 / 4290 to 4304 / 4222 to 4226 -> 0.05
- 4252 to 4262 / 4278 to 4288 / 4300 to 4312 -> 0.08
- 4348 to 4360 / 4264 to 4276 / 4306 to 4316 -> 0.07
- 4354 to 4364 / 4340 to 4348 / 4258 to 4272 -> 0.04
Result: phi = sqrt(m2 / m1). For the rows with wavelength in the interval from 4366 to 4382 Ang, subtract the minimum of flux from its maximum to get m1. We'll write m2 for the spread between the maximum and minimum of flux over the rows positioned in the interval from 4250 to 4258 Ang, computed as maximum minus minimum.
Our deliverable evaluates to 1.40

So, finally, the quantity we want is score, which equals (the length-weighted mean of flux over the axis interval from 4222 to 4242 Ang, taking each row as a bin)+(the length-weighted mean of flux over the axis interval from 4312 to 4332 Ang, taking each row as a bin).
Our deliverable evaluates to 23.1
